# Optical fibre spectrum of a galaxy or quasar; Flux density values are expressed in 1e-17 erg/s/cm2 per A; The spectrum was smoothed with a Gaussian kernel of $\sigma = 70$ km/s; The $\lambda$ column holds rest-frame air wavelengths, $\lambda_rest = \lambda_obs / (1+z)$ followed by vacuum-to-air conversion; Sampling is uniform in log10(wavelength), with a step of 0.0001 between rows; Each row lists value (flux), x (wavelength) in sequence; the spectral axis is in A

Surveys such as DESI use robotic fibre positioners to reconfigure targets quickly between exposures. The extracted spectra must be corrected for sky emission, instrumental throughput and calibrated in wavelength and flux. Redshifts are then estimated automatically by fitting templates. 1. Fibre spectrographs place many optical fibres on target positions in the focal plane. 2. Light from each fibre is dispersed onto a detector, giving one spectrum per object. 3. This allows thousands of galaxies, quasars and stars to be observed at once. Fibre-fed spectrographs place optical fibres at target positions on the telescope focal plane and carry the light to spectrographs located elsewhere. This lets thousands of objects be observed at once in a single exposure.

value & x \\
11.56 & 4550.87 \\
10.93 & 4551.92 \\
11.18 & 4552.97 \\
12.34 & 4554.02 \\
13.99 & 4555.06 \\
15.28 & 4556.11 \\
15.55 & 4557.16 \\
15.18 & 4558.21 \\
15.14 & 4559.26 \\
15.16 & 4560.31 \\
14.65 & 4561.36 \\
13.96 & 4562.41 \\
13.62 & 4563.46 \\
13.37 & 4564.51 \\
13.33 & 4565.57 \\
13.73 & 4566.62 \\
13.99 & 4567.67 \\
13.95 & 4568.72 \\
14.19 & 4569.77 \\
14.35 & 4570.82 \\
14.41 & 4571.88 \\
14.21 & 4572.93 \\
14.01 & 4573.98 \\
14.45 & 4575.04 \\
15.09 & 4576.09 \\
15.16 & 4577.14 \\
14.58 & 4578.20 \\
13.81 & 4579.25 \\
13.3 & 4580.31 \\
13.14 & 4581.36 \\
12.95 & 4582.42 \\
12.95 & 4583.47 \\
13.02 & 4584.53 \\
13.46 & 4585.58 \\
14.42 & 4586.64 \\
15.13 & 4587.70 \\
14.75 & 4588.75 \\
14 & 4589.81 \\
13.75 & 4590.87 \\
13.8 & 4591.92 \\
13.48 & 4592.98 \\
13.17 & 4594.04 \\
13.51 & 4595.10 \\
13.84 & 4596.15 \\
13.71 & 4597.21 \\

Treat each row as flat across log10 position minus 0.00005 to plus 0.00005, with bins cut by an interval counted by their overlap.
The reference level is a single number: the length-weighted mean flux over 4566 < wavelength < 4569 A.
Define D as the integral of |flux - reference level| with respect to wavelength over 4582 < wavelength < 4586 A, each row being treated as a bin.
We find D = 3.2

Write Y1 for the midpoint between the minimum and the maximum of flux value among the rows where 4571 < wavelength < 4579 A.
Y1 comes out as 14.6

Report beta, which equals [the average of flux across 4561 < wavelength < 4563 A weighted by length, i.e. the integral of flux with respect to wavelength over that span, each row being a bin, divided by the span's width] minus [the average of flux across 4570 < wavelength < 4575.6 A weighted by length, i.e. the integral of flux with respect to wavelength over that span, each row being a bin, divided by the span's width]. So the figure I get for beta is 0.0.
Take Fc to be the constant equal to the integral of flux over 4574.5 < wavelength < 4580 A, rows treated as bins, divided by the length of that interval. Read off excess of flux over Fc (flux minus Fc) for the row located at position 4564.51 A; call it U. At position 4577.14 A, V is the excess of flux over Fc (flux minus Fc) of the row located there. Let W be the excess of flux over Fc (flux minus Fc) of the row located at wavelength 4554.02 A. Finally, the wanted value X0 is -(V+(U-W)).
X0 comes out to -1.6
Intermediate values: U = -1.2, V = 0.61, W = -2.2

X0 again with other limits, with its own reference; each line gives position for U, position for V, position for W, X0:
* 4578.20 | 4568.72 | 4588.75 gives 0.8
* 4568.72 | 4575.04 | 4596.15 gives 0.0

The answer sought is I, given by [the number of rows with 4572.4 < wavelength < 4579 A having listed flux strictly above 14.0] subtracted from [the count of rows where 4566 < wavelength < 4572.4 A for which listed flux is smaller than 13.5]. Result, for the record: -6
